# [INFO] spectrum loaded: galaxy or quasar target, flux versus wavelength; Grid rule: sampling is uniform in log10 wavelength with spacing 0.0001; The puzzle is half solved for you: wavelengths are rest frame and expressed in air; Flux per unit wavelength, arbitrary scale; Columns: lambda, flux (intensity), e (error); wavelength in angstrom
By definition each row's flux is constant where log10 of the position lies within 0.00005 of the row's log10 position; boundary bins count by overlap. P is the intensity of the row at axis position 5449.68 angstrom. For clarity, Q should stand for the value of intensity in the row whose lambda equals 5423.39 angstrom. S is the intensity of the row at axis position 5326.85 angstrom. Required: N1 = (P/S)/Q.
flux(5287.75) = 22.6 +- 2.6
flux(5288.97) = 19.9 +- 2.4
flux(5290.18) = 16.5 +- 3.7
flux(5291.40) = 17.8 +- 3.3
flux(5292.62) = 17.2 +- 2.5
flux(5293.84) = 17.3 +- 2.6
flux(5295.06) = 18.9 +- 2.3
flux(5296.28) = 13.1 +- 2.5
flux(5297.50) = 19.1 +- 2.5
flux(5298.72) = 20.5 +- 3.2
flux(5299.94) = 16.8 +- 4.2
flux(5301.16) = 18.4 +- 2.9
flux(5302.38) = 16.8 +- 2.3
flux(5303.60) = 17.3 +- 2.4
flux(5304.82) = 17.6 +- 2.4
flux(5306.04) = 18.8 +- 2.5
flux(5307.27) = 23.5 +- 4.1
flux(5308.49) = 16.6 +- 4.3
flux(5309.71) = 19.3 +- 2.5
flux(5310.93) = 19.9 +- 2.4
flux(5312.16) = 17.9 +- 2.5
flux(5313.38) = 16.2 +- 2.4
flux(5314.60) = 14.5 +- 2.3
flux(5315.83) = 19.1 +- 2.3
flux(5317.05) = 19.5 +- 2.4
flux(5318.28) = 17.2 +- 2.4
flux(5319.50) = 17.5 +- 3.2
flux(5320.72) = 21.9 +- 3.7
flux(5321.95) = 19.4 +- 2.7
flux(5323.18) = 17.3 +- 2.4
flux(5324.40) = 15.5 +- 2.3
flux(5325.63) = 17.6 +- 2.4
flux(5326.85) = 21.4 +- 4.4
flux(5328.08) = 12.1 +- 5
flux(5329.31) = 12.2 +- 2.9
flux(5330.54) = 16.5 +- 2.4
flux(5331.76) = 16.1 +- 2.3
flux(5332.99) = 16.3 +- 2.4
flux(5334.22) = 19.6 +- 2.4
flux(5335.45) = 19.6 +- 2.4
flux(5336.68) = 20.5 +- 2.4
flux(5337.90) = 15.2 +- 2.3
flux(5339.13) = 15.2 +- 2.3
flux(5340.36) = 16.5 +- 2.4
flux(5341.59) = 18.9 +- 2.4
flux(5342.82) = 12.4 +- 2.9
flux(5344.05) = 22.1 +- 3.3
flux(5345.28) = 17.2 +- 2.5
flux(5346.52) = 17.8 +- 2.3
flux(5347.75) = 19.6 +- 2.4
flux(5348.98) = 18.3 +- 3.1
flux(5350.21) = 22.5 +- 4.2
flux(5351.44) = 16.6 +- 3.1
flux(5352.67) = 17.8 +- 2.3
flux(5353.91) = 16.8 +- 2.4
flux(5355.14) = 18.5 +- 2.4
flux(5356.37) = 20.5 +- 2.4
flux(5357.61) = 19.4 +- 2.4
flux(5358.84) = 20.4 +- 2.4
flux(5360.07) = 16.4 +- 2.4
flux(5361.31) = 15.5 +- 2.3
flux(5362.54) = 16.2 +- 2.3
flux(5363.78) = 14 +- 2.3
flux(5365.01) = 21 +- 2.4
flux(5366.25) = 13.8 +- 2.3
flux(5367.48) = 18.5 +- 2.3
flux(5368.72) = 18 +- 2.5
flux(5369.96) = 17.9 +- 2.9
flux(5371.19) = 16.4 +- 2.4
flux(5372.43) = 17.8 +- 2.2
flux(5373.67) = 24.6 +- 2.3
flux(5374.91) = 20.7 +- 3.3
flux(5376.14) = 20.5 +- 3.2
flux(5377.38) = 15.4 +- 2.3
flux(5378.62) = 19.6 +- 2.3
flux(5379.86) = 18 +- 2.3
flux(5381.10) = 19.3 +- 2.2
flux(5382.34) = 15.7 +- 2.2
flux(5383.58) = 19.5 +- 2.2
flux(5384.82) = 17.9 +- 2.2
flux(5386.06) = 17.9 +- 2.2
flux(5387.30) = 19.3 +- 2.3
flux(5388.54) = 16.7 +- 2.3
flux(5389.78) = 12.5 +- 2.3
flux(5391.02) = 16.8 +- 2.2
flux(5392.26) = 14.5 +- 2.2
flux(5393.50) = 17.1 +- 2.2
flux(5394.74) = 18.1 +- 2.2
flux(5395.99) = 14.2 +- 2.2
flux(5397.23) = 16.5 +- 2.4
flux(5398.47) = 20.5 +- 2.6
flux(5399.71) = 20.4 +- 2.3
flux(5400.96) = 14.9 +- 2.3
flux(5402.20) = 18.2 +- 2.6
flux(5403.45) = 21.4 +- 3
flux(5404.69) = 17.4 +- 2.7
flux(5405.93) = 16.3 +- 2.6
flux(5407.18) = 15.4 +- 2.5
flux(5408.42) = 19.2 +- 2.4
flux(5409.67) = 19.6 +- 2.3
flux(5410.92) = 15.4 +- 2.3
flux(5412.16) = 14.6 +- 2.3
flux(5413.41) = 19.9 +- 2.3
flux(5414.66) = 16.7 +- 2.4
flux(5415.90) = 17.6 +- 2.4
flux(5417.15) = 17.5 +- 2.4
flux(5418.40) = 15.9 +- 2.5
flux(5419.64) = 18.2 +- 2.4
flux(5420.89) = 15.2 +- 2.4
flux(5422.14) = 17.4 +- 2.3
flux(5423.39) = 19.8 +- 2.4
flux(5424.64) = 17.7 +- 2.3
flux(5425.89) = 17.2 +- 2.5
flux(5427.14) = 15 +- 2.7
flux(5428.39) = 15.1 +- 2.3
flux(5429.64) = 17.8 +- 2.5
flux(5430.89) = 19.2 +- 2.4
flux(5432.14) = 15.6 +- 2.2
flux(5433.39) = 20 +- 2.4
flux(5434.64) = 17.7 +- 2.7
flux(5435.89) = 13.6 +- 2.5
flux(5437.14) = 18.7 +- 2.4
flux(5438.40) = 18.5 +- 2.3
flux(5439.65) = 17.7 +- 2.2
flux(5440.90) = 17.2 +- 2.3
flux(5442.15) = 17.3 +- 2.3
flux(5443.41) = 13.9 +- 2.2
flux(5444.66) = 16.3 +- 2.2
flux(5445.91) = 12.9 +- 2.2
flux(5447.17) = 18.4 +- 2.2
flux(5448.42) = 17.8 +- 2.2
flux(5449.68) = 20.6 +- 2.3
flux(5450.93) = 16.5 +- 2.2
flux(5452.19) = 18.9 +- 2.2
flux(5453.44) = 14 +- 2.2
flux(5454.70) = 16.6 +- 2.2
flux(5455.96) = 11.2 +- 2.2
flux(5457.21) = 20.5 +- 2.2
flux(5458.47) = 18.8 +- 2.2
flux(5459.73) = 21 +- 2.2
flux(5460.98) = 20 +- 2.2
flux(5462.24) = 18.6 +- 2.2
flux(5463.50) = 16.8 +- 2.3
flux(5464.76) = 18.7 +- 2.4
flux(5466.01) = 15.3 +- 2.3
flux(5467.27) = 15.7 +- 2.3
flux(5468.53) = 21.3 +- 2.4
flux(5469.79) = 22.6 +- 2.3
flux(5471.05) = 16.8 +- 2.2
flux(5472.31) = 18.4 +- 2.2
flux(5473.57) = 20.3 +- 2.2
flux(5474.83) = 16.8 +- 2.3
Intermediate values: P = 20.6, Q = 19.8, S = 21.4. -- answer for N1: 0.049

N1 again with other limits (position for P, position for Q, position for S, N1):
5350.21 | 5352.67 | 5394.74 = 0.070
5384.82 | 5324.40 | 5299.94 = 0.069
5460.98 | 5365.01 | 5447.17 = 0.052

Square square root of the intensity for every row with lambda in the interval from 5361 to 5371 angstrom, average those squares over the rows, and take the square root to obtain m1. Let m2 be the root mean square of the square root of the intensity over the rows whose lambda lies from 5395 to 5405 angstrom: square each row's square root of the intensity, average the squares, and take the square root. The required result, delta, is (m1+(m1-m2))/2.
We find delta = 1.99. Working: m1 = 4.11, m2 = 4.24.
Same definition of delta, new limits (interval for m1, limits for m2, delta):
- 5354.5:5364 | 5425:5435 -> 2.12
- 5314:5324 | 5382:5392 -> 2.21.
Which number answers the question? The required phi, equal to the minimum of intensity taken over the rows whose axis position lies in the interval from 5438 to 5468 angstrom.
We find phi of 11.2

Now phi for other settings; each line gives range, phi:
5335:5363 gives 12.4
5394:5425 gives 14.2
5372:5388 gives 15.4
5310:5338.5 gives 12.1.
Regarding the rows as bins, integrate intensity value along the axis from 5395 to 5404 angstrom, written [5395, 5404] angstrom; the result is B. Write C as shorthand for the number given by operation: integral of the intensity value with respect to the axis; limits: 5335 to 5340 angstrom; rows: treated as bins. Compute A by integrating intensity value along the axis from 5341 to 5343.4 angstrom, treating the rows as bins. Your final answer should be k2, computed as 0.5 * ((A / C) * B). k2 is 35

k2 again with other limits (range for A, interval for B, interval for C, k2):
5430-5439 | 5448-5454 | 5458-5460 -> 212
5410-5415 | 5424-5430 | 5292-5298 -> 41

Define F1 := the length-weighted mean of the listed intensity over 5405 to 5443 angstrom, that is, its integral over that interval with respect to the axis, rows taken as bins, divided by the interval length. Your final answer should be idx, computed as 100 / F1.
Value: 5.81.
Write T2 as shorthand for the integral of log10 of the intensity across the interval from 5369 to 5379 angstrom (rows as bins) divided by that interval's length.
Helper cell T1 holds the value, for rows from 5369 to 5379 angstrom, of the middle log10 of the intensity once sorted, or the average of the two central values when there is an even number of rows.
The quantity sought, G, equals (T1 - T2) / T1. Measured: -0.003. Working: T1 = 1.27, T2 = 1.28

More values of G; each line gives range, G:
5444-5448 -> 0.010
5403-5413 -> -0.009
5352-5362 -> 0.002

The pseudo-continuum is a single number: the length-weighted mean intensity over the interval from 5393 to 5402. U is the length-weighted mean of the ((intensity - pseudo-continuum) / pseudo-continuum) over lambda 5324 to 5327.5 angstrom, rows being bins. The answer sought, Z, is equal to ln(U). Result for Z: -3.0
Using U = 0.048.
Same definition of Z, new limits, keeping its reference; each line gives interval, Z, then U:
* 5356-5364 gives -4.9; 0.008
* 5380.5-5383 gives -5.3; 0.005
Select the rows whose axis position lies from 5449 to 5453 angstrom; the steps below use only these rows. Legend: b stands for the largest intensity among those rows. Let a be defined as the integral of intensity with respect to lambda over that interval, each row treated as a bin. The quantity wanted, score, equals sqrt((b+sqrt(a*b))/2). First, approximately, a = 74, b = 20.6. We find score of 5.5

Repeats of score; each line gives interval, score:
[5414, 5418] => 5.1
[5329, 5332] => 4.7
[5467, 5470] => 5.4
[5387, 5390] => 5.0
